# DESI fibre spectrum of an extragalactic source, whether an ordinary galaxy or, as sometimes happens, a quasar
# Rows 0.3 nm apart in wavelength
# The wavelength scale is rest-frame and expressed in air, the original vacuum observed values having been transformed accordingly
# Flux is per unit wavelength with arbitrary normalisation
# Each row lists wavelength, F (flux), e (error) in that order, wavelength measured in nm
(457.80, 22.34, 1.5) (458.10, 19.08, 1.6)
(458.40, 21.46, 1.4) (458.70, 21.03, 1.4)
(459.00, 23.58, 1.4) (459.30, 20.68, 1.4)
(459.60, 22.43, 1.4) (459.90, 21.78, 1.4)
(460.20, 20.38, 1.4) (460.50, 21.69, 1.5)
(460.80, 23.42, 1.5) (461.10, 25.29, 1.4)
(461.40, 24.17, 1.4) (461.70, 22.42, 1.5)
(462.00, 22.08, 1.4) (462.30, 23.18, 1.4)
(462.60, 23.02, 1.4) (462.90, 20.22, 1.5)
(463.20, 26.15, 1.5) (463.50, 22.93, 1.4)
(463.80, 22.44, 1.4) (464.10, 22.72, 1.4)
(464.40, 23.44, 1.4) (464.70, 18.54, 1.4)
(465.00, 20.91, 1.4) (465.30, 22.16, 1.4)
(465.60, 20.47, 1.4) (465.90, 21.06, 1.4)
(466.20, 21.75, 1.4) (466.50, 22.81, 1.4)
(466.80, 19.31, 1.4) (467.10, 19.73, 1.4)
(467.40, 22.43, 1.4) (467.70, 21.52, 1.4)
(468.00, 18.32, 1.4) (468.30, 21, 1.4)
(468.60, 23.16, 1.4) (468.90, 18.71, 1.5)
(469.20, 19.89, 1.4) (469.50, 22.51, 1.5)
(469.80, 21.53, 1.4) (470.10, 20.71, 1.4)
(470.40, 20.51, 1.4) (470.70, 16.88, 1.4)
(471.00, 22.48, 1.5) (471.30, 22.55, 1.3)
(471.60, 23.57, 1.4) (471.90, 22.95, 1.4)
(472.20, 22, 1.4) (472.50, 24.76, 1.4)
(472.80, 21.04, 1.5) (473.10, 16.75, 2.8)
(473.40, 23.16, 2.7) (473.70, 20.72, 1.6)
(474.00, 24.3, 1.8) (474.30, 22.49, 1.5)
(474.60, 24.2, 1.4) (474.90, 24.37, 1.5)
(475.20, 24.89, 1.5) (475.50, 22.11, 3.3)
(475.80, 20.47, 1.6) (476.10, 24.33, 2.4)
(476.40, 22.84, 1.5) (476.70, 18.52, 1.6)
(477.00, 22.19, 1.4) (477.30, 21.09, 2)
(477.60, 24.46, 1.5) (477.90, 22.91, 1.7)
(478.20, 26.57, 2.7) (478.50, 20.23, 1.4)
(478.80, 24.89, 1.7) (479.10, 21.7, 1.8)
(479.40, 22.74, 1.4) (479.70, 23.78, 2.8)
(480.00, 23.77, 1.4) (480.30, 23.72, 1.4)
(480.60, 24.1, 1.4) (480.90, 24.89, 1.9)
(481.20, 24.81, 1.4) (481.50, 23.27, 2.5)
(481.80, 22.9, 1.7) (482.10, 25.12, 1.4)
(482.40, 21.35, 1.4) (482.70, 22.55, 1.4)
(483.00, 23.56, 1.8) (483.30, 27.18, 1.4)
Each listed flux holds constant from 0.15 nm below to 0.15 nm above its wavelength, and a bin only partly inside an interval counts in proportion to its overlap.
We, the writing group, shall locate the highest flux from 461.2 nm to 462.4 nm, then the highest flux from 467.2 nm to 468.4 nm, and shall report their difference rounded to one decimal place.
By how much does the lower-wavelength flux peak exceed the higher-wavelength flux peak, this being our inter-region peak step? 1.7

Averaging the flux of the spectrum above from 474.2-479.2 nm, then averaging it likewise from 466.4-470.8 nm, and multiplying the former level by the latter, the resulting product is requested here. 471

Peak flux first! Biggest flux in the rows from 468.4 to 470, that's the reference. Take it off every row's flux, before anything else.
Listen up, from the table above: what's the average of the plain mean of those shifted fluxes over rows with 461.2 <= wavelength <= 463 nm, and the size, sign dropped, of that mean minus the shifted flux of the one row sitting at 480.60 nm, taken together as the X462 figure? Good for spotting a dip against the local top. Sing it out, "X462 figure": 0.47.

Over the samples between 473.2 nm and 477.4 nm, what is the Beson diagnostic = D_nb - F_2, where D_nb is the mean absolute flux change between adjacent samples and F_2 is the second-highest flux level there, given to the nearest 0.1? -22.1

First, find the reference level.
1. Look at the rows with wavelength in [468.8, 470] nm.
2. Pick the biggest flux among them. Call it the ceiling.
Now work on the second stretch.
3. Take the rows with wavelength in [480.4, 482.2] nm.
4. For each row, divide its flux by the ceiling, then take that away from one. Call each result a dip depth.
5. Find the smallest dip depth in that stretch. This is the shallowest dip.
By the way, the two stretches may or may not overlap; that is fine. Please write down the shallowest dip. -0.12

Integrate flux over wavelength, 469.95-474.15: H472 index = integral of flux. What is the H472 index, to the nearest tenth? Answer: 90.7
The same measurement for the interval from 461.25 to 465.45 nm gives 94.3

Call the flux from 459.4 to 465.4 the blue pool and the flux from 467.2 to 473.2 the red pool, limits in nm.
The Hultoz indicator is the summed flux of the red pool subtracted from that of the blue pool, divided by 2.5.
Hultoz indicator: 10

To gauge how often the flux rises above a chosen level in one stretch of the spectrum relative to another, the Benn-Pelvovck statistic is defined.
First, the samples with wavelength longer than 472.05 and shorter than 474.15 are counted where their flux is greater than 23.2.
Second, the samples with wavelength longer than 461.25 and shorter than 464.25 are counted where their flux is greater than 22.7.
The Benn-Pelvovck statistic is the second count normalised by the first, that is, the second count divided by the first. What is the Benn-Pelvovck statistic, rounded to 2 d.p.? 3.00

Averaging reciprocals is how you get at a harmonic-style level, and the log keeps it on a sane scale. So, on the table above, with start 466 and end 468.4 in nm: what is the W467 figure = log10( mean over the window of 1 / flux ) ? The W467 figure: -1.32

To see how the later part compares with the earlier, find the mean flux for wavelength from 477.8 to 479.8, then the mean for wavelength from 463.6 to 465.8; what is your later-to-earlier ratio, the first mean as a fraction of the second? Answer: 1.08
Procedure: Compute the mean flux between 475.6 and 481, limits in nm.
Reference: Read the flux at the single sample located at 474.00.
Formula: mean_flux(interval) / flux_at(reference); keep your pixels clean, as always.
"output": 0.94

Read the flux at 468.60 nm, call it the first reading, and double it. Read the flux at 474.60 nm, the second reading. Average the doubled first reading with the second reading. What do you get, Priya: 35.3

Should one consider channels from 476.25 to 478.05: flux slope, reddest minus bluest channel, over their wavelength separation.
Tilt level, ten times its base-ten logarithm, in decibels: -13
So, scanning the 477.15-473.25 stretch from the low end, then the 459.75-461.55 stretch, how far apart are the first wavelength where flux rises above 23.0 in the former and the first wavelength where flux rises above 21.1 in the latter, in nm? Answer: 13.50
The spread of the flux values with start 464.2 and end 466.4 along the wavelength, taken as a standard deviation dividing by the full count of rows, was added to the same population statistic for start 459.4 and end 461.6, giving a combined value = 2.96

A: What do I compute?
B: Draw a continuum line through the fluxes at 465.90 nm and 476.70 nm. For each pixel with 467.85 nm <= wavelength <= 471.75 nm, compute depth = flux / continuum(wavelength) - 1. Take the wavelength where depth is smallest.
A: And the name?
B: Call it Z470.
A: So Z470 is 470.70 nm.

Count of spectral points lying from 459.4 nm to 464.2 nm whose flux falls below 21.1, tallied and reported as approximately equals 2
